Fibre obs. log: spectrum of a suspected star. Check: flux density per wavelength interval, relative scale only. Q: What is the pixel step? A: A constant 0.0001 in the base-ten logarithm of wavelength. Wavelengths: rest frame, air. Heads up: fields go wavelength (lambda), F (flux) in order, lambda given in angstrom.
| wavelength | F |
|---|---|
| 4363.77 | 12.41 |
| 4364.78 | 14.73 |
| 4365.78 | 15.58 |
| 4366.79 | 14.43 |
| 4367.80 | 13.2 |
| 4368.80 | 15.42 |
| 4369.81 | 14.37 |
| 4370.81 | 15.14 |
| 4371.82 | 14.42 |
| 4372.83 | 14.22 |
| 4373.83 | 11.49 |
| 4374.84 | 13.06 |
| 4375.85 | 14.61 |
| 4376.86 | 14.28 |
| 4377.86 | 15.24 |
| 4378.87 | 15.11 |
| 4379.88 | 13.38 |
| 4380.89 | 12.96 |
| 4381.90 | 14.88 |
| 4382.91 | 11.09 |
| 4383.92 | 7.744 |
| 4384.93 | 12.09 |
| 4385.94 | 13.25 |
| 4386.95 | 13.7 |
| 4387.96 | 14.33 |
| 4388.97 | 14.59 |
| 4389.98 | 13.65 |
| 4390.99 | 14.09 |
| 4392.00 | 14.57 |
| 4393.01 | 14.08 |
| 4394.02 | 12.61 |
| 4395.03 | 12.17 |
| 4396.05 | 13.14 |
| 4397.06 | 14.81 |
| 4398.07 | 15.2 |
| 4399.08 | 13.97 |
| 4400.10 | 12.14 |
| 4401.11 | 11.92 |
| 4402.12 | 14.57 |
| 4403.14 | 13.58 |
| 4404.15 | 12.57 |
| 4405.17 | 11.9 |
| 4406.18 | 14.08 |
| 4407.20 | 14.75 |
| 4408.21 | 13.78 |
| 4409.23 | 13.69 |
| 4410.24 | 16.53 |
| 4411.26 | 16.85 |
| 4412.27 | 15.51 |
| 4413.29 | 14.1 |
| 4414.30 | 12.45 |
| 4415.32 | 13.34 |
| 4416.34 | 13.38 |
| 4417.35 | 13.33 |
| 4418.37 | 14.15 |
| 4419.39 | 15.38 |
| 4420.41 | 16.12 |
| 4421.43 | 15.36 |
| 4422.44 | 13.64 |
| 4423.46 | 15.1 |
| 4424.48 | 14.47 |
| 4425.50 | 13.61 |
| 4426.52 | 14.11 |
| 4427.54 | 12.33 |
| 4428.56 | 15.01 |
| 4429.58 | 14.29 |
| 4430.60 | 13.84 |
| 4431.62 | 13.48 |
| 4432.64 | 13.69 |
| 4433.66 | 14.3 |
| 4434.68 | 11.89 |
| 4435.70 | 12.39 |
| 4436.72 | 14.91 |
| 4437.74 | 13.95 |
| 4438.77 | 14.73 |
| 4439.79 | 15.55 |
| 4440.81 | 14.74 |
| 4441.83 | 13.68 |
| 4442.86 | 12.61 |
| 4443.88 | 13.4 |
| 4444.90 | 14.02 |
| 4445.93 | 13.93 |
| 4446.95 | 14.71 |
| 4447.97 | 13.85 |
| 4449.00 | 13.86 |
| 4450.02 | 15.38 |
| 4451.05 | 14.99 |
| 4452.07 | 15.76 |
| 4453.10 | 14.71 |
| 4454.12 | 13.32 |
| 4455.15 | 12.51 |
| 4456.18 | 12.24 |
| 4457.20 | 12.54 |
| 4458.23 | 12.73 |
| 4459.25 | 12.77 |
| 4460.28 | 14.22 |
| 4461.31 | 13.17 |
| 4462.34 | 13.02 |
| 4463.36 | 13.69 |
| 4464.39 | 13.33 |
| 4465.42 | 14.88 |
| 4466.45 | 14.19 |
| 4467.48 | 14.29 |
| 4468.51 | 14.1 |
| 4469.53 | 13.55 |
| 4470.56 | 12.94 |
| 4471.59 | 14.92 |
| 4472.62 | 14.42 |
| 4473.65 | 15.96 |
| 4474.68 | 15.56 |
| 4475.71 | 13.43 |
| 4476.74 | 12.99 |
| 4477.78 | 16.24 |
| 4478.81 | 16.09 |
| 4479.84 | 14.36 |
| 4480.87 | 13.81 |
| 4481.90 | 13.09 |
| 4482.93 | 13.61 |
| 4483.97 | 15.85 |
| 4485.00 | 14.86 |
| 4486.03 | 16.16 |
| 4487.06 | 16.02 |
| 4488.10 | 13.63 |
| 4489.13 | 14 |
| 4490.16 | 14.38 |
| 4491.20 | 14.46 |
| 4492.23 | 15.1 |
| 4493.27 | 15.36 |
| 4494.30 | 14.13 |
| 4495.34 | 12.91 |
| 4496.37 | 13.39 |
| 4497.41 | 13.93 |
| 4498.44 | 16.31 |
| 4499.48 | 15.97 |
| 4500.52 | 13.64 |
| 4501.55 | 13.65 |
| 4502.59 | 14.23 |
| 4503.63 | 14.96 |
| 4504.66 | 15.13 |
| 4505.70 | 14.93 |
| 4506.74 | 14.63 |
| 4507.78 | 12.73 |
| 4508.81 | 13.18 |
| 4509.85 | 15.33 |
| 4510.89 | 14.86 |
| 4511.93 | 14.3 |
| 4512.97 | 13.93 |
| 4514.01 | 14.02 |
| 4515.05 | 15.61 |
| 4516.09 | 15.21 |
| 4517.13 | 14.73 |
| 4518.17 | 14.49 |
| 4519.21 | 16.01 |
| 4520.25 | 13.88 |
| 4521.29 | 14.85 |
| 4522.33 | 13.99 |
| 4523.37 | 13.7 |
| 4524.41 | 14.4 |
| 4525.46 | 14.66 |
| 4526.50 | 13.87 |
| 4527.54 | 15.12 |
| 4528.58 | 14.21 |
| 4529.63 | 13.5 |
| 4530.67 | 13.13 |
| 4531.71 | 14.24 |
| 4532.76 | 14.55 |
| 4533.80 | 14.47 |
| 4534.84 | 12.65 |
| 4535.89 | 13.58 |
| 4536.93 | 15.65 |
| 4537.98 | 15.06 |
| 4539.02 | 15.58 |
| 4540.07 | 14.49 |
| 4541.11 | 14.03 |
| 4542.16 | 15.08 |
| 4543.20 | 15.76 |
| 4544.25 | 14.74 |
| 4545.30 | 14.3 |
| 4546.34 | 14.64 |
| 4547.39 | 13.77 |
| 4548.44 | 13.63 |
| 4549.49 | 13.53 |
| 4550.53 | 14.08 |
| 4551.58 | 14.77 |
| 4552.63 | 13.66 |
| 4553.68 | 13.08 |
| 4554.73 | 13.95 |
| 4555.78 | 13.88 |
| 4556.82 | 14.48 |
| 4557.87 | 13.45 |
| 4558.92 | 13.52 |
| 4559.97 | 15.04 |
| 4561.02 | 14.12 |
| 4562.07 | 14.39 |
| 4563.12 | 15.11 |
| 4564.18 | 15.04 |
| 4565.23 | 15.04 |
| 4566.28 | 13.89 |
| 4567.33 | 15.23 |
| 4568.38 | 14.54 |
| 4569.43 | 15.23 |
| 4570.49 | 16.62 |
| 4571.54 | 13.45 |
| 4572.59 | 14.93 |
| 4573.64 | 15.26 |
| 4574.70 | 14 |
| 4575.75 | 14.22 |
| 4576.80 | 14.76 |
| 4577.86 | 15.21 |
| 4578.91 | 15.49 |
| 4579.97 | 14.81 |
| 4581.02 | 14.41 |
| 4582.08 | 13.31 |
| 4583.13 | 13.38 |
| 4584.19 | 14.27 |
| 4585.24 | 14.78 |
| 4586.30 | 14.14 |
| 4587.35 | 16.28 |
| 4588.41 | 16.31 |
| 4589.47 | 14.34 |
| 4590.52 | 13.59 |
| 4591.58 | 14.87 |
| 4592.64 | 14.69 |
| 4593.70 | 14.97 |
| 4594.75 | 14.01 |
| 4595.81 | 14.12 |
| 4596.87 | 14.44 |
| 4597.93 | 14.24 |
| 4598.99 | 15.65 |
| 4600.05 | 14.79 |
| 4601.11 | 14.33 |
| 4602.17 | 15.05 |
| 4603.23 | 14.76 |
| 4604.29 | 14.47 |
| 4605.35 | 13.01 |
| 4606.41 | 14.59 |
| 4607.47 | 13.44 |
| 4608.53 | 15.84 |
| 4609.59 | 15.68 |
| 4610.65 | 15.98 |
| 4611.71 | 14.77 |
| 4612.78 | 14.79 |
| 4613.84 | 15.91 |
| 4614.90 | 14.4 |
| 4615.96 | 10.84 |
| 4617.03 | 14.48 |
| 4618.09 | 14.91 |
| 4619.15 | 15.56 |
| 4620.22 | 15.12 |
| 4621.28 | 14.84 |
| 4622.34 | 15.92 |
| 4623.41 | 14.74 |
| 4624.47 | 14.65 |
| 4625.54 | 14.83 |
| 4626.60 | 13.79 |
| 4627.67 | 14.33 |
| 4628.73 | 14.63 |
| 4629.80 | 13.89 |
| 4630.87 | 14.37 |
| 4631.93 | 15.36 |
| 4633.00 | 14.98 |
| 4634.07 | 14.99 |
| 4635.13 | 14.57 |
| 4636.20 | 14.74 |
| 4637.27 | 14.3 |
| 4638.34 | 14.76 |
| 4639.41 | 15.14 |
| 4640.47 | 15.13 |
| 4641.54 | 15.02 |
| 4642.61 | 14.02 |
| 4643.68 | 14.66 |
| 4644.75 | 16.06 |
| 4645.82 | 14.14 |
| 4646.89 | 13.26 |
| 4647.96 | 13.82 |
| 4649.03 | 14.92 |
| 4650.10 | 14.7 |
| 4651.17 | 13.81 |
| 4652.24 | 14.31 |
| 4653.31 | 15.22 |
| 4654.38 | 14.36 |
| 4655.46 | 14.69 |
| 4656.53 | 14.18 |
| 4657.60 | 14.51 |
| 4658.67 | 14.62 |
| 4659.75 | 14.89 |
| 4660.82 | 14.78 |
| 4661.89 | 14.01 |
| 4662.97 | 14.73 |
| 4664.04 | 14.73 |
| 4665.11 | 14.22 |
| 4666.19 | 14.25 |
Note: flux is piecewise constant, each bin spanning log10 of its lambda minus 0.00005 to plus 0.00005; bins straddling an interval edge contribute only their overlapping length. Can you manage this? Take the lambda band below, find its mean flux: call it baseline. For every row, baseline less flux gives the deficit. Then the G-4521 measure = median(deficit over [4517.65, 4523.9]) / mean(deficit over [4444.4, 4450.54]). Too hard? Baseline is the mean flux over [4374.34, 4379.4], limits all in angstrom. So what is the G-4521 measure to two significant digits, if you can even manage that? 1.3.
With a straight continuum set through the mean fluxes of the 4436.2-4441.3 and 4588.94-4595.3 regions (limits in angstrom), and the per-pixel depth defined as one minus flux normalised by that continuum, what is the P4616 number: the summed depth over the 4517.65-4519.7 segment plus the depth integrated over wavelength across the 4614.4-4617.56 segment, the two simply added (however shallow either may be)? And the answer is 0.16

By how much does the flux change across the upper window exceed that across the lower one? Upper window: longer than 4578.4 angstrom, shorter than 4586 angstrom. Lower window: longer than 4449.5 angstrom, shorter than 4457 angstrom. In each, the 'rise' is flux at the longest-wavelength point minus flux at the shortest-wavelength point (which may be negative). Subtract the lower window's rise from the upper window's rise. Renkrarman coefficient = 2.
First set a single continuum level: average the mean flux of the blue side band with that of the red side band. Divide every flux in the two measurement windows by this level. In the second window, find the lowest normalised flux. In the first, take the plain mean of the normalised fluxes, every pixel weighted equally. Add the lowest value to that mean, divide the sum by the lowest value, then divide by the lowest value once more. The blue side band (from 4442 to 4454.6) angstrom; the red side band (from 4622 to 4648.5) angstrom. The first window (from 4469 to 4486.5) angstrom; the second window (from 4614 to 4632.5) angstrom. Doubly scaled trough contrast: 3.12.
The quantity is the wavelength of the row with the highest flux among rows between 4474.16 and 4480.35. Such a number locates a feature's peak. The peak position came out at 4477.78 angstrom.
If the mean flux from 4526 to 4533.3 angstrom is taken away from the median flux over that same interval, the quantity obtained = 0.12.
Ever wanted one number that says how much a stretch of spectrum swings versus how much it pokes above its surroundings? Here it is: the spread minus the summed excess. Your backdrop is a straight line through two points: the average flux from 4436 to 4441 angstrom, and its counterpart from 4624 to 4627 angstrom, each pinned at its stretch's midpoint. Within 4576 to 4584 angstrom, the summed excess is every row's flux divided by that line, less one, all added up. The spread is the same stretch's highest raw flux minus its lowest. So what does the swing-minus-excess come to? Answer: 2.2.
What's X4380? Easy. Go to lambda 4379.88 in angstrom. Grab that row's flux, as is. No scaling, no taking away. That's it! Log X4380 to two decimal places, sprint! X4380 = 13.38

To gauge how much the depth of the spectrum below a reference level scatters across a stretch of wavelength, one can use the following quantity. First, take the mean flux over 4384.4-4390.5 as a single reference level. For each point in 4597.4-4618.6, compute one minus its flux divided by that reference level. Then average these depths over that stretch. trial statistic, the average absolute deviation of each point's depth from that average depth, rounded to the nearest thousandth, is 0.056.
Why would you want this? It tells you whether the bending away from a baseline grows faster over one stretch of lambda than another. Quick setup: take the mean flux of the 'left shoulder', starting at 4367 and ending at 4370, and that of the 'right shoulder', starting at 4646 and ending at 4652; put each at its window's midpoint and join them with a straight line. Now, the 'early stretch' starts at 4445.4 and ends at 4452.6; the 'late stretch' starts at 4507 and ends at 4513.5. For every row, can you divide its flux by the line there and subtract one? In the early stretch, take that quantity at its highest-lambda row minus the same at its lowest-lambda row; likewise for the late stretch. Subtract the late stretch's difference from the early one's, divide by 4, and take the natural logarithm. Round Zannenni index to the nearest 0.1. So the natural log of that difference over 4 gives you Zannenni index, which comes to -4.5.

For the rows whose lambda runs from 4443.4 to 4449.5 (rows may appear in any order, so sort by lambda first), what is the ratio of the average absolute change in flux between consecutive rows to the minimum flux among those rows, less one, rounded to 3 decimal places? -0.965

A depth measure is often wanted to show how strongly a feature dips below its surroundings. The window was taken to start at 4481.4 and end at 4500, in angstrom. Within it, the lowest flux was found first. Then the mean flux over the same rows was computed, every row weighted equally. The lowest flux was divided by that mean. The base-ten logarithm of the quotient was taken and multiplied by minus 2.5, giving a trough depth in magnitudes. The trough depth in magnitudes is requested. 0.135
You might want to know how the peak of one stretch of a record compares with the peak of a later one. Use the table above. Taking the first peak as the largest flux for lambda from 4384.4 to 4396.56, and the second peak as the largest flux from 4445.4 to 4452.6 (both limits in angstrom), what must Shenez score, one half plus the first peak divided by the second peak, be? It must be 1.43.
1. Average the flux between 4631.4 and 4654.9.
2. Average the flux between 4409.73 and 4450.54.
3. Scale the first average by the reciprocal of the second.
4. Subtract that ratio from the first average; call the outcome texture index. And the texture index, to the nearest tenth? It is 13.6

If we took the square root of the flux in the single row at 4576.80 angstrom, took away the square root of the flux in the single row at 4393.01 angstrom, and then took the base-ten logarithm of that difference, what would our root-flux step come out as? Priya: -1.0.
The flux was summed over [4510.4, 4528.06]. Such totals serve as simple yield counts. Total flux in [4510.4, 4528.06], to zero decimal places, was 248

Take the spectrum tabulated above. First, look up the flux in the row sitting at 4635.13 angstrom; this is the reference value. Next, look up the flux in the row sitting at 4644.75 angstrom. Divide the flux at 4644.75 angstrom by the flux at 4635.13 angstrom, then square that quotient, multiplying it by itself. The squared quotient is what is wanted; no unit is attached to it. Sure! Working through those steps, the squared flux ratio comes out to 1.21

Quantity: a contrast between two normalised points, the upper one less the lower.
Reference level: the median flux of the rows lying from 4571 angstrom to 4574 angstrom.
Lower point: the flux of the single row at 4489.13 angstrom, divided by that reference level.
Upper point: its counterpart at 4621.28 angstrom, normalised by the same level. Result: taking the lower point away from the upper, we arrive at 0.056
